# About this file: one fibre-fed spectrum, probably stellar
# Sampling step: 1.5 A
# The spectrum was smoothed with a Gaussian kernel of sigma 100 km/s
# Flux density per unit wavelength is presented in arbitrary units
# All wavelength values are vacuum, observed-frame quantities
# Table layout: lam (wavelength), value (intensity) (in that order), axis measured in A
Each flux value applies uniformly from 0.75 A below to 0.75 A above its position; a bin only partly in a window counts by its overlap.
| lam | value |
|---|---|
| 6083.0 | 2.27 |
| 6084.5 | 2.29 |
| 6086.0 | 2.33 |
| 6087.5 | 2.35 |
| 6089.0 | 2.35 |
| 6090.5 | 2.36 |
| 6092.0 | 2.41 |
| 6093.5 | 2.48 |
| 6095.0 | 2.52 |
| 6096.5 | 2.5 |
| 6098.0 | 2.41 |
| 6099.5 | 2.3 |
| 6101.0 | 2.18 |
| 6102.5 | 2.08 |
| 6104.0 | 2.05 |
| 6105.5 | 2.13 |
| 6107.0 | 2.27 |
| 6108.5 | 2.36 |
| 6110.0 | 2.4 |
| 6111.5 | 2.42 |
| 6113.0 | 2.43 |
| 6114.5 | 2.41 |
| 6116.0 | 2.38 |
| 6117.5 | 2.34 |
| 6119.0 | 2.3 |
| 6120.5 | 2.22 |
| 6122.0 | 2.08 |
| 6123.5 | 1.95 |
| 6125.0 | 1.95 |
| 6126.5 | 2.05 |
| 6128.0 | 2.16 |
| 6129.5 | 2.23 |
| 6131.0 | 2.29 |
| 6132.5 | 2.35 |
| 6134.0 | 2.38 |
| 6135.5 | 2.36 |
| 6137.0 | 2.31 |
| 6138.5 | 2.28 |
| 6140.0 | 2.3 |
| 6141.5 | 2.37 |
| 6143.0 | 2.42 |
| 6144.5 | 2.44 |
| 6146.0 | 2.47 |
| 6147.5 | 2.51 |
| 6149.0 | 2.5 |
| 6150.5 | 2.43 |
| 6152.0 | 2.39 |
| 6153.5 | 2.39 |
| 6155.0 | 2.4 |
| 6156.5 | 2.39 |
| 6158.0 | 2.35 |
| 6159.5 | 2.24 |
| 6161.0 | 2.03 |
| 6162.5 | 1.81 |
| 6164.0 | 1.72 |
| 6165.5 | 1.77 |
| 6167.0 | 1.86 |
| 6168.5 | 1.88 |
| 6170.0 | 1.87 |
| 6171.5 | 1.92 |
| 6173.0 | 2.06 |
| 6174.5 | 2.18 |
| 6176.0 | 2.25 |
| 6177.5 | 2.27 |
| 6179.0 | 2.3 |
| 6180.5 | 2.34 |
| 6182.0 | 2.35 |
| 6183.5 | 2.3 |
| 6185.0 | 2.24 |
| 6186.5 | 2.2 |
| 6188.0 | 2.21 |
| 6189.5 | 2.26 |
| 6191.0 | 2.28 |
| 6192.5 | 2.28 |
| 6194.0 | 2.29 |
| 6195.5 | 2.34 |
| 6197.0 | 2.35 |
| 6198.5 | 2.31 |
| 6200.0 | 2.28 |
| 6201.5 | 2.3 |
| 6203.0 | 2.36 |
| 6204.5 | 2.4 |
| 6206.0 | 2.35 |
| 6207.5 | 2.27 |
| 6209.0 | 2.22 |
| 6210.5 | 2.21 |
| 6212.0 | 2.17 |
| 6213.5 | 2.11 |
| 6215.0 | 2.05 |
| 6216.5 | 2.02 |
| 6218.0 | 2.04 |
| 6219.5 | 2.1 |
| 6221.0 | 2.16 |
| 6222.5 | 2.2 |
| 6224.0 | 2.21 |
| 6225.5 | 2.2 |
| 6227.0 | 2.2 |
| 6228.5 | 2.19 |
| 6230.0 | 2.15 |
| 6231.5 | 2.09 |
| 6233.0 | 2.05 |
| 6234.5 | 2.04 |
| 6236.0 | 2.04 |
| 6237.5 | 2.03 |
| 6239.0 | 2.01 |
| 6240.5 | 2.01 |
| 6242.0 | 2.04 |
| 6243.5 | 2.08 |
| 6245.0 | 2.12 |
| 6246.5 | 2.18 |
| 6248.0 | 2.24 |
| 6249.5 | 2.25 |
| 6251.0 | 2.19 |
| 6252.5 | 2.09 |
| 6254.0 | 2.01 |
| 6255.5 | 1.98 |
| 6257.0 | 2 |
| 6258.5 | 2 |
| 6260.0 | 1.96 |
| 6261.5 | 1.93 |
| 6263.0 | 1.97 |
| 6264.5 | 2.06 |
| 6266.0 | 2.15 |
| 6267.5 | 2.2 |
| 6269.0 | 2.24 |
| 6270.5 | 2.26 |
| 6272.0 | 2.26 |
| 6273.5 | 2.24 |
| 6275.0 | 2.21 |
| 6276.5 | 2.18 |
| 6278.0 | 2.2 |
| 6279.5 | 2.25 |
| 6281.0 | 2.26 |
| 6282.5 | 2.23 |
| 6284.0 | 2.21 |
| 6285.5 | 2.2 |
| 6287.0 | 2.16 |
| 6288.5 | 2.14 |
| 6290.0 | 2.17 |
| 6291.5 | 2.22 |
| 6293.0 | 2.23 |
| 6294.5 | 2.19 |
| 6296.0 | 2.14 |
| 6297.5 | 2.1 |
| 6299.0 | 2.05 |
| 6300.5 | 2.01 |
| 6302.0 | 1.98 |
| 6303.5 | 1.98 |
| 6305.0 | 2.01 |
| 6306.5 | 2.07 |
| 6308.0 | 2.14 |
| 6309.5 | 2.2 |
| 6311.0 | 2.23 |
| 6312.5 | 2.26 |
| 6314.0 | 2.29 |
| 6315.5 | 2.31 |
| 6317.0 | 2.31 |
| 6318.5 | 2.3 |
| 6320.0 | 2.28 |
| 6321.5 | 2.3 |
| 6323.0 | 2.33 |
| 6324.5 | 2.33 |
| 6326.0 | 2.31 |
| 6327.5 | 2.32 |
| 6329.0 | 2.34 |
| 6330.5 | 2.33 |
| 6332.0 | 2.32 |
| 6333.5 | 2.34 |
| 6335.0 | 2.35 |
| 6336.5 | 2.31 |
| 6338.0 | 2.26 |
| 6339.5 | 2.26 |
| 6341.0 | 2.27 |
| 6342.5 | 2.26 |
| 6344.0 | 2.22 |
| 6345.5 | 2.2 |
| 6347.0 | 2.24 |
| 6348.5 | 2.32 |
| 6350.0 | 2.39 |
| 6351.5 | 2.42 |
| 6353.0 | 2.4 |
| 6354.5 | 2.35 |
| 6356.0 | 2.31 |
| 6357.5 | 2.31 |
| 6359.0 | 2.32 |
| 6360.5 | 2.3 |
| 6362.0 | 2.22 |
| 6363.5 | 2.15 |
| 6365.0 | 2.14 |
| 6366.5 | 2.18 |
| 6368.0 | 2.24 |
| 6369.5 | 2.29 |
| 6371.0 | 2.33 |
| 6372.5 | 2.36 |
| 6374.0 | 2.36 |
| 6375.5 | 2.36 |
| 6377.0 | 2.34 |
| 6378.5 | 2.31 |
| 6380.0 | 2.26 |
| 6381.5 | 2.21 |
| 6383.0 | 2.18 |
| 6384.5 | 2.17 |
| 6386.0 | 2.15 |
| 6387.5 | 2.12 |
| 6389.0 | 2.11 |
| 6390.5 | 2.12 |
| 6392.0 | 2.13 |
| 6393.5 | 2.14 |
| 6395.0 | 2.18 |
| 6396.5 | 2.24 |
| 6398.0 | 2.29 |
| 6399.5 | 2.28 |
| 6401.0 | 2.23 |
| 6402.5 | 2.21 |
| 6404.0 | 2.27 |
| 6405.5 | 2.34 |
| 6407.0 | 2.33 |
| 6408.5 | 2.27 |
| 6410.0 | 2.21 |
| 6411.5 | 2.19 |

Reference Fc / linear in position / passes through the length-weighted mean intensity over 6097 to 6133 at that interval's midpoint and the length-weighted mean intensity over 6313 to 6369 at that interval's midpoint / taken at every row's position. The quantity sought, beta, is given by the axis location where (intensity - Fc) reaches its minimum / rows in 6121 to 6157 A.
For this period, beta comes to 6125.0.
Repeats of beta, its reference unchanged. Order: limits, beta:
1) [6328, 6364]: 6363.5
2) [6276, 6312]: 6303.5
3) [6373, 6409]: 6389.0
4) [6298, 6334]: 6303.5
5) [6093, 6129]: 6125.0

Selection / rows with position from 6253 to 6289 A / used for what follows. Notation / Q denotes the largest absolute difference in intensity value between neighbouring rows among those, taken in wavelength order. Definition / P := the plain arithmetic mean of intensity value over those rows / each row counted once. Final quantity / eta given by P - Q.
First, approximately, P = 2.14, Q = 0.090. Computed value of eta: 2.05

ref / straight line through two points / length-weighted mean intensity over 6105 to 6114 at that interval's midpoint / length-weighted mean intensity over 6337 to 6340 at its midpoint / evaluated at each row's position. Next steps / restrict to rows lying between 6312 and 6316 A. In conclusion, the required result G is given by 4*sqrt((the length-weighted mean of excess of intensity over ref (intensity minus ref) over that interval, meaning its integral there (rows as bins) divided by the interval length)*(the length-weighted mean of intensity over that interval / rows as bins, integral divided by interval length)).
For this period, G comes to 0.72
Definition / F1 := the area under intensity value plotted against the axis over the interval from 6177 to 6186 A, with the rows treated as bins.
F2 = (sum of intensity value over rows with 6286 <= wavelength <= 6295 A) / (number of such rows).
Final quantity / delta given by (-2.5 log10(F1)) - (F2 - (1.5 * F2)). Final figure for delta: -2.20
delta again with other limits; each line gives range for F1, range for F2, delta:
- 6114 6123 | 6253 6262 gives -2.29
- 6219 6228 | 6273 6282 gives -2.12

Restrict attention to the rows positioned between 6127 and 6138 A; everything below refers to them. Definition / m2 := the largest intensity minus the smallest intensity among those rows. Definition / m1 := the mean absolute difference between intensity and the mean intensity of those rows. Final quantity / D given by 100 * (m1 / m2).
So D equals 27.5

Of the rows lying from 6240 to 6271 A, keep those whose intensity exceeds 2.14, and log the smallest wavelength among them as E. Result 6246.5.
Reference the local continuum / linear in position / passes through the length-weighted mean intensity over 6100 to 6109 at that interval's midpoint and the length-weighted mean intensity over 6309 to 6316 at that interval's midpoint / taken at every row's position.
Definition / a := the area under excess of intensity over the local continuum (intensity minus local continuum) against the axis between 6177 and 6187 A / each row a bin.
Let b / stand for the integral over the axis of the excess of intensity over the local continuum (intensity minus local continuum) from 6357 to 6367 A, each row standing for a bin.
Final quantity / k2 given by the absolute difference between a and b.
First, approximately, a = 0.8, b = -0.5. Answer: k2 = 1.3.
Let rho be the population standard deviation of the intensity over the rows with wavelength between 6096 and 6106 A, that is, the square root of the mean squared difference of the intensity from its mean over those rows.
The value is 0.16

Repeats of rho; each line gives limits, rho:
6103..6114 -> 0.14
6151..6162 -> 0.13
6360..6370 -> 0.06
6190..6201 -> 0.03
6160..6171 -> 0.09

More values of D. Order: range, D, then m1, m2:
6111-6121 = 28.8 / 0.06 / 0.21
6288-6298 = 28.6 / 0.04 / 0.13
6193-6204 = 33.7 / 0.03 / 0.08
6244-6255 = 28.9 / 0.07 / 0.24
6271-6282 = 34.2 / 0.03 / 0.08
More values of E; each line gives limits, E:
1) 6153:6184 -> 6153.5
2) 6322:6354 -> 6323.0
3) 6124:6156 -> 6128.0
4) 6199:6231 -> 6200.0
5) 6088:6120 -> 6089.0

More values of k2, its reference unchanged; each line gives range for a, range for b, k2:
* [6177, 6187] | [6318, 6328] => 0.3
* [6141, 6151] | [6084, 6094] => 0.6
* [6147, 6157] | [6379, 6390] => 3.6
